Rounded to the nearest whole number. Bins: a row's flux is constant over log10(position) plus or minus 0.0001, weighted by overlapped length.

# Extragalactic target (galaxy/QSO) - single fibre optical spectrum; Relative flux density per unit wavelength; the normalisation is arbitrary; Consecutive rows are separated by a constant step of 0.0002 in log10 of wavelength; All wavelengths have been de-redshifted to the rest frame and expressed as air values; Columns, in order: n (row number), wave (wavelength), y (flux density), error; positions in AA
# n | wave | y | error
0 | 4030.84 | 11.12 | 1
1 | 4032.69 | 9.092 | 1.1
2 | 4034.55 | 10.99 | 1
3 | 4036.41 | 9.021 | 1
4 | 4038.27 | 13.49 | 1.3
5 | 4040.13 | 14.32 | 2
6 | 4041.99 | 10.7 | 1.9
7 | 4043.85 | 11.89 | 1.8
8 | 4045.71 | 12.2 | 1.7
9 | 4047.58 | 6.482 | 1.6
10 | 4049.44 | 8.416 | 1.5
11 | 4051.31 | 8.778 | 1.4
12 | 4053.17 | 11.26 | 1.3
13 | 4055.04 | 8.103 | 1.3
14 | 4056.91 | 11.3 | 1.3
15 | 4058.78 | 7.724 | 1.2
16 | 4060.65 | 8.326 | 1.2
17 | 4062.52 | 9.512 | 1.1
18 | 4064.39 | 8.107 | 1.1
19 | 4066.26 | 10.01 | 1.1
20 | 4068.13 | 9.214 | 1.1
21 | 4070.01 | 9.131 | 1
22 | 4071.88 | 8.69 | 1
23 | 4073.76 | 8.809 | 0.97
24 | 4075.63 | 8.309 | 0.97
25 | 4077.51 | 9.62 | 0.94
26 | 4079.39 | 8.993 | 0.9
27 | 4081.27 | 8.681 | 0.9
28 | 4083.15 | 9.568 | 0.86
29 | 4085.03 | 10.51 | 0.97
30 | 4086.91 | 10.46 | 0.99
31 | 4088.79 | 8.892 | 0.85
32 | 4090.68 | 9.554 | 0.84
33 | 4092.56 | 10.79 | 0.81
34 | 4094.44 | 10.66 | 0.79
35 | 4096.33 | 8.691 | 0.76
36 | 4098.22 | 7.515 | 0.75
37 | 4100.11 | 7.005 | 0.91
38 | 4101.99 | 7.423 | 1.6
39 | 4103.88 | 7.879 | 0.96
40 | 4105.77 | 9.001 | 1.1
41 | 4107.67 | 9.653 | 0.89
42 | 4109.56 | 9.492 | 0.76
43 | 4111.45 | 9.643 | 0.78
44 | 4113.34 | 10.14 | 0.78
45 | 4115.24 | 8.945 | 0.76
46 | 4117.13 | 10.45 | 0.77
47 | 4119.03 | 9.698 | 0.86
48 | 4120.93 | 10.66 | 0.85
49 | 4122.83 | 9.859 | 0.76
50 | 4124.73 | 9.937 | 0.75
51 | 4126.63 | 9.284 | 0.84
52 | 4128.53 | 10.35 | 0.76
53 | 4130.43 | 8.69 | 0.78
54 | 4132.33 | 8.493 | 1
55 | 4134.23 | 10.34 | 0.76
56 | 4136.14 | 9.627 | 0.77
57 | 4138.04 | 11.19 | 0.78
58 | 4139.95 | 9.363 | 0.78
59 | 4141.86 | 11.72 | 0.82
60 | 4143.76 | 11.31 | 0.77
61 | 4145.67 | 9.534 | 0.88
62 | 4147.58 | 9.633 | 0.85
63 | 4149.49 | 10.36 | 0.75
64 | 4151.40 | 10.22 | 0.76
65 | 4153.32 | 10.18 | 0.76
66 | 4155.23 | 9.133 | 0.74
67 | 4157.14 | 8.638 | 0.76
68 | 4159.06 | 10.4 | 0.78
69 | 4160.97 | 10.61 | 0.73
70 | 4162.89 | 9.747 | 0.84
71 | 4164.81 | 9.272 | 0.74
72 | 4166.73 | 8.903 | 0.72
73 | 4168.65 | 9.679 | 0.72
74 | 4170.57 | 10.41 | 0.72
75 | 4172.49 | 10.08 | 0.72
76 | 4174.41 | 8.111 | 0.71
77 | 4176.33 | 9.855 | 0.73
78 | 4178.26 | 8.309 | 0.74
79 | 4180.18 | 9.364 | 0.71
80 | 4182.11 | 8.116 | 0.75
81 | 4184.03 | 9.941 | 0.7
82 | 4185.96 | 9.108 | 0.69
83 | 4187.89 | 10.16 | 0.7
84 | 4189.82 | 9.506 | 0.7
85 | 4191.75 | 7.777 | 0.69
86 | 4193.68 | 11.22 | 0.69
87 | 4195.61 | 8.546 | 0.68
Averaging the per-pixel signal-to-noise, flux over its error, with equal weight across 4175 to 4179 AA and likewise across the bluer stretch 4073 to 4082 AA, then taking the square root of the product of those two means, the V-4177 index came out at 11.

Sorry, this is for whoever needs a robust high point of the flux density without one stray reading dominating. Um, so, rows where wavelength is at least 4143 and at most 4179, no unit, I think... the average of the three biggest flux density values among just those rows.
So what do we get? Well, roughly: 10.8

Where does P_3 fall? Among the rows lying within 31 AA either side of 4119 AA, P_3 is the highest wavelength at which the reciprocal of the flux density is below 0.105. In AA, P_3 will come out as 4149.49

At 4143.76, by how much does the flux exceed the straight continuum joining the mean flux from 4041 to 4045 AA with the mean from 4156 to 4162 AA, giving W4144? 1.2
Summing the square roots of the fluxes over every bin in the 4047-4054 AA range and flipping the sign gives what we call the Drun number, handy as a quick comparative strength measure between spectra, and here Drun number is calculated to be -11.8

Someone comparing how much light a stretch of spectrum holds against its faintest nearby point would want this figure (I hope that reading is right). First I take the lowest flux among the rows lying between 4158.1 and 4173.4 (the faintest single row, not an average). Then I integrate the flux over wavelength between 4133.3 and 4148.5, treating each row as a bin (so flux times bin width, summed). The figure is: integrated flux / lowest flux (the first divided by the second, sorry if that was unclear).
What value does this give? 17.7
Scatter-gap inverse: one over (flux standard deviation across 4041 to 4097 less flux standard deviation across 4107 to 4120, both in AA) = 1.2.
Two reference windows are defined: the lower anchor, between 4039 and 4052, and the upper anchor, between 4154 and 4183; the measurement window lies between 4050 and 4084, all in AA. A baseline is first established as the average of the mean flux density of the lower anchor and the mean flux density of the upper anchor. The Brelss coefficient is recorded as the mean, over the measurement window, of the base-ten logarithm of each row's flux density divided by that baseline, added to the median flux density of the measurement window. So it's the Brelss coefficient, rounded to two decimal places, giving 8.86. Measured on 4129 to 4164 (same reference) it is 9.96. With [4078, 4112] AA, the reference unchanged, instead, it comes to 9.21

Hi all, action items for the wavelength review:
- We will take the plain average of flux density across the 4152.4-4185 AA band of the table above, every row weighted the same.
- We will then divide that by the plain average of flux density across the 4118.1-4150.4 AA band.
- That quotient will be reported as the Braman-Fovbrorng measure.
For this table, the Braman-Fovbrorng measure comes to 0.95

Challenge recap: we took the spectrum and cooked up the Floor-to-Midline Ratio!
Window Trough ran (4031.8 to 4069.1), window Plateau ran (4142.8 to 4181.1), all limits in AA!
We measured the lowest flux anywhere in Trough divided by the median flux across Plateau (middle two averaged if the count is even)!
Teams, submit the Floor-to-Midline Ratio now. 0.67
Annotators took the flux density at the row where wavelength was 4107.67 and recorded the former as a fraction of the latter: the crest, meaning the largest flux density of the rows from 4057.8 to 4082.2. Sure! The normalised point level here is 0.96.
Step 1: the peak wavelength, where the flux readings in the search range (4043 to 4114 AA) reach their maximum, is 4045.71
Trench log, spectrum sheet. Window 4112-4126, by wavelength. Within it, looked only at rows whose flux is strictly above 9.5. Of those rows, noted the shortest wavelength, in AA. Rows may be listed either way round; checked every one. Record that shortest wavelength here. 4113.34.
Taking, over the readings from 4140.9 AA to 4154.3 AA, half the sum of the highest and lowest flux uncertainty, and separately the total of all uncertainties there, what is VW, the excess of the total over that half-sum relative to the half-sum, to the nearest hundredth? 5.86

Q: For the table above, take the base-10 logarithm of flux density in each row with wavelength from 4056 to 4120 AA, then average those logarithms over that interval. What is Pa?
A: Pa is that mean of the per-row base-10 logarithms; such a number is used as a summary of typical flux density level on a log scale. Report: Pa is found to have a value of 0.96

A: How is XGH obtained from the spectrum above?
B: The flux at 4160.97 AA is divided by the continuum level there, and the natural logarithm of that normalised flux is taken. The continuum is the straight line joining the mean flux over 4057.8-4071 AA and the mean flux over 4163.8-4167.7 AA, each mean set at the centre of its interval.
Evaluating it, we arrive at 0.16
